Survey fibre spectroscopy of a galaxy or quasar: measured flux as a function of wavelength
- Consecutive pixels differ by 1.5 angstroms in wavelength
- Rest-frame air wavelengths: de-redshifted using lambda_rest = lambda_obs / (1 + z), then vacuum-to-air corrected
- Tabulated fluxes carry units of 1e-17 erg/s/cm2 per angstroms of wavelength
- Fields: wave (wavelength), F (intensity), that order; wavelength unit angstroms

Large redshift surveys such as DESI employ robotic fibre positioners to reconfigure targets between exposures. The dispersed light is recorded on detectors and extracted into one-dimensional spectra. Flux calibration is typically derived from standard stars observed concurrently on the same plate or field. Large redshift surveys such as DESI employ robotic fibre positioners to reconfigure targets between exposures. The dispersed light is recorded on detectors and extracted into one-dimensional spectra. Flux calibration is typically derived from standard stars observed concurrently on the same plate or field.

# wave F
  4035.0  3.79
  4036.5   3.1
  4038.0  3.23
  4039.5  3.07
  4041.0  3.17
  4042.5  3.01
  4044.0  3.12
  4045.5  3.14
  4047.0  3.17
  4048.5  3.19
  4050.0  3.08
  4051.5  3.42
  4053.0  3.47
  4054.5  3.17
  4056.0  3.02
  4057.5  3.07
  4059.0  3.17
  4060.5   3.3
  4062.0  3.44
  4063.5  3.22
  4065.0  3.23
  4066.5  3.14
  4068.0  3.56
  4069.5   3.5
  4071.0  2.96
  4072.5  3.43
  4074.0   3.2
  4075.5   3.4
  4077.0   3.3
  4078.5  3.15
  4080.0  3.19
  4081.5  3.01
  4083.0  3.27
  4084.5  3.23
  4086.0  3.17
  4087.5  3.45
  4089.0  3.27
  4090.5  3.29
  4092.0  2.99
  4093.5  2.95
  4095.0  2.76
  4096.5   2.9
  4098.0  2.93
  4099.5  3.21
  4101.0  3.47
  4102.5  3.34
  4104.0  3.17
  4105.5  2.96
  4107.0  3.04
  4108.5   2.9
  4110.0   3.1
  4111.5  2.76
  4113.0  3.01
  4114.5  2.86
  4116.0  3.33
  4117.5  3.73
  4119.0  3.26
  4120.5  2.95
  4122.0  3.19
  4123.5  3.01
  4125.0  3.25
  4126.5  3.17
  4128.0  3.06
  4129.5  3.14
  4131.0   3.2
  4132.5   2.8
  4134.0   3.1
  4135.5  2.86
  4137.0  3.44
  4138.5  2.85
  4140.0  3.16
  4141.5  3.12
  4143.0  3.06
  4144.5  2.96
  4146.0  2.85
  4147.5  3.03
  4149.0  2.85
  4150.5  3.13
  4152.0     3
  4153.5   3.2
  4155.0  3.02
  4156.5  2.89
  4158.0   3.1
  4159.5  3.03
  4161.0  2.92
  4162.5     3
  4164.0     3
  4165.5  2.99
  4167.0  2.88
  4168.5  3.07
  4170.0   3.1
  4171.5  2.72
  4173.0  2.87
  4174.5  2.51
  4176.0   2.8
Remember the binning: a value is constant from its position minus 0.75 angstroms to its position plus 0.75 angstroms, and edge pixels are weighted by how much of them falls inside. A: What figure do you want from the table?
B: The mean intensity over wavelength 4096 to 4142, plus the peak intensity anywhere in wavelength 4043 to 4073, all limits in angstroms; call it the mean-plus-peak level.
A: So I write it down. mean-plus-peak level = 6.67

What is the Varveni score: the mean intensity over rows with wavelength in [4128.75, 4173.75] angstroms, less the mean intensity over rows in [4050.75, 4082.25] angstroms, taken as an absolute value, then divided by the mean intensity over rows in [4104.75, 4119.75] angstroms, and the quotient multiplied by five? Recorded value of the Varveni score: 0.39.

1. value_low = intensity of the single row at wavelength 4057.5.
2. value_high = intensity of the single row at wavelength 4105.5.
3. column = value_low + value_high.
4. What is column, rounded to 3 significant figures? 6.03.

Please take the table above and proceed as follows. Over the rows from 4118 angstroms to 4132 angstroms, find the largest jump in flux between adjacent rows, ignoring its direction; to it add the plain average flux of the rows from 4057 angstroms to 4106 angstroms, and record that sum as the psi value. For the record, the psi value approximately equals 3.5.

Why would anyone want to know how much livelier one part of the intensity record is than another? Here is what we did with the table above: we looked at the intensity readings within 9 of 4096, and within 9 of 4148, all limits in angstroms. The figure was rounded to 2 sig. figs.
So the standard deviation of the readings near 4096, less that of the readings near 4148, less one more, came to -0.89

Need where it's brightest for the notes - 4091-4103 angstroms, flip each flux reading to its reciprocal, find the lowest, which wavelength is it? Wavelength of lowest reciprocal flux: 4101.0 angstroms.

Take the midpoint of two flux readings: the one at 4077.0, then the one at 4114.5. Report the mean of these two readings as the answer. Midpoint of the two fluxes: 3.08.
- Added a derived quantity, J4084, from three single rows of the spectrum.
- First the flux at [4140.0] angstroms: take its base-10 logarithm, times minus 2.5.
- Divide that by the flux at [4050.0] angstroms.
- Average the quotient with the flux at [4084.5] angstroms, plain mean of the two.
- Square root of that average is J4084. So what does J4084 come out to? 1.19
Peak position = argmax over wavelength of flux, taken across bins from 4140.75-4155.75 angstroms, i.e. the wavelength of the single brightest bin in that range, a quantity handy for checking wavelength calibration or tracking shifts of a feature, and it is 4153.5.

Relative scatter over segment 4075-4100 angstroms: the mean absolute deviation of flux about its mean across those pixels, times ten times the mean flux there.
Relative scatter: 4.9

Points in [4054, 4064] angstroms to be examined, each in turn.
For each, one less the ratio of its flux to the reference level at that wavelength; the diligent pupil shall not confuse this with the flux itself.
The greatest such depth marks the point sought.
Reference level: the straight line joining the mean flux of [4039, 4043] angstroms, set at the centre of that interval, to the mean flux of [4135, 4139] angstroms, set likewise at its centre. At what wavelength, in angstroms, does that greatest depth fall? 4056.0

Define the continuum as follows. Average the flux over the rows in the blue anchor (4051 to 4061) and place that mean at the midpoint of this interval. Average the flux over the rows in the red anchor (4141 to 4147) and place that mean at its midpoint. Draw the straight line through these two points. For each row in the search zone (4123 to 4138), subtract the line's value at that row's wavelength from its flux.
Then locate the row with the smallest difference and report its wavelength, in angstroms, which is 4132.5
